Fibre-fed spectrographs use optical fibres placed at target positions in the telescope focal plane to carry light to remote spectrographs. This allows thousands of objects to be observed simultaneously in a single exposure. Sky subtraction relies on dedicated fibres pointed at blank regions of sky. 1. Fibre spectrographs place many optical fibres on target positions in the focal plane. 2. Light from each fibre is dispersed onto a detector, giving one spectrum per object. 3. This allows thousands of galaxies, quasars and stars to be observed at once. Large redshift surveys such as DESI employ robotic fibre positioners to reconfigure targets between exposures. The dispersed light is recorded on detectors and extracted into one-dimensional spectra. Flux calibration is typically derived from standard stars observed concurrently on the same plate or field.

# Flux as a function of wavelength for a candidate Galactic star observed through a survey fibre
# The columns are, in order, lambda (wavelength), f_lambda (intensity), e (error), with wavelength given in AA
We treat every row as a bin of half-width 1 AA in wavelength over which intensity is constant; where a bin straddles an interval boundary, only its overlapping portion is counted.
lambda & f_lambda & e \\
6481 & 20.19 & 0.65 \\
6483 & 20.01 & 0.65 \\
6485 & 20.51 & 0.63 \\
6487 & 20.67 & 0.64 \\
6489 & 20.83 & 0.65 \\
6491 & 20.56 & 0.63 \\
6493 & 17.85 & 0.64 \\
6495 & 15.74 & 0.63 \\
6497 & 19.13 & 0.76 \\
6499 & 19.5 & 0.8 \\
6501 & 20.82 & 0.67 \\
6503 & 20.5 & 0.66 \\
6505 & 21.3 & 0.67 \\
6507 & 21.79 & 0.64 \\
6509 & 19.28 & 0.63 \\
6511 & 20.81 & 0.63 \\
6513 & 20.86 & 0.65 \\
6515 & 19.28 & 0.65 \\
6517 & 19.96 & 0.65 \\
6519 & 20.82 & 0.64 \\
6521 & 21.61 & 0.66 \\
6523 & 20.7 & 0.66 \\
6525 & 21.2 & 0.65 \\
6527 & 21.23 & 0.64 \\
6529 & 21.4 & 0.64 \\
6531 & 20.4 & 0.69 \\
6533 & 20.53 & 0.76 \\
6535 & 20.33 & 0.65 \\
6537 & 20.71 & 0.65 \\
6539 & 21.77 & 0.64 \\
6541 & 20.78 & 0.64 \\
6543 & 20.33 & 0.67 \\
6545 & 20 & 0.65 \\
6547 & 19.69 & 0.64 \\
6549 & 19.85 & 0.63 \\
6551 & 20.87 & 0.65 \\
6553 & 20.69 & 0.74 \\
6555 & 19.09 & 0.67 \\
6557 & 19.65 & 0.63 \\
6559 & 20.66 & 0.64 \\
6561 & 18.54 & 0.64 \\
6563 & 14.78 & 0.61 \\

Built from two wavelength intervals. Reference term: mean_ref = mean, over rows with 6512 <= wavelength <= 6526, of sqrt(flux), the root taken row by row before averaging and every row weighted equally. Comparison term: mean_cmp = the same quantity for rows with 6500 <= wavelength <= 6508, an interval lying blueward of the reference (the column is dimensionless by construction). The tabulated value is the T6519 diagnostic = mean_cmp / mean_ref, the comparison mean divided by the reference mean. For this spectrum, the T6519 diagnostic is 1.011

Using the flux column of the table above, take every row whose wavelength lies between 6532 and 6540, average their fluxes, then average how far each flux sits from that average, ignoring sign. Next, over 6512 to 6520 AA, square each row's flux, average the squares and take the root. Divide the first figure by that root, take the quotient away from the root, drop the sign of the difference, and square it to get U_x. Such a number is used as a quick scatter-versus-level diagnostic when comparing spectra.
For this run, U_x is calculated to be 409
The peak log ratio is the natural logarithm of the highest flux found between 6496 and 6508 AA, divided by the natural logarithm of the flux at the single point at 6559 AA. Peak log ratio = 1.02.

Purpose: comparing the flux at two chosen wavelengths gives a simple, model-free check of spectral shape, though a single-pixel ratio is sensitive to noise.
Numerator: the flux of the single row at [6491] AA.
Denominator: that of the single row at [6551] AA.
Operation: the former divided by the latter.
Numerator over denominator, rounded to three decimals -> 0.985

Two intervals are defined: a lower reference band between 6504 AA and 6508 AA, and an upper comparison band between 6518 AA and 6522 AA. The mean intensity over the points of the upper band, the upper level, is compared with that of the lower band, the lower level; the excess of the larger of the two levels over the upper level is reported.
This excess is 0.330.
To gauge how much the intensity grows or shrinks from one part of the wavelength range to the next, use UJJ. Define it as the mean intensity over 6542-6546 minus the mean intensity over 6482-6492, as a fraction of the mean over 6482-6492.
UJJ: -0.02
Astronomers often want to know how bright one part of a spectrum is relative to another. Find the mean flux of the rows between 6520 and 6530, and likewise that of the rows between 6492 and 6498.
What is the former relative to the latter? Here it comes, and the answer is 1.21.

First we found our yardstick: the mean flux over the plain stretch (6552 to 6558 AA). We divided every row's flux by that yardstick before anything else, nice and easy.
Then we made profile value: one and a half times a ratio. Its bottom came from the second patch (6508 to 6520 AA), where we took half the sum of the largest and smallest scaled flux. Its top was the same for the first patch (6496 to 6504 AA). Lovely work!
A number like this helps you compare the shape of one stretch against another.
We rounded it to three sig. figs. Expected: 1.49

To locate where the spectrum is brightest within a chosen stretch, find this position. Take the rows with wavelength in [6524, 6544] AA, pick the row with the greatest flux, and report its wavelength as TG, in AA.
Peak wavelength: 6539 AA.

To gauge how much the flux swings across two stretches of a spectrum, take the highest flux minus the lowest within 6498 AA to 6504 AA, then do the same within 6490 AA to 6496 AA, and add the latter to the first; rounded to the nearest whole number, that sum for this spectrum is 6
